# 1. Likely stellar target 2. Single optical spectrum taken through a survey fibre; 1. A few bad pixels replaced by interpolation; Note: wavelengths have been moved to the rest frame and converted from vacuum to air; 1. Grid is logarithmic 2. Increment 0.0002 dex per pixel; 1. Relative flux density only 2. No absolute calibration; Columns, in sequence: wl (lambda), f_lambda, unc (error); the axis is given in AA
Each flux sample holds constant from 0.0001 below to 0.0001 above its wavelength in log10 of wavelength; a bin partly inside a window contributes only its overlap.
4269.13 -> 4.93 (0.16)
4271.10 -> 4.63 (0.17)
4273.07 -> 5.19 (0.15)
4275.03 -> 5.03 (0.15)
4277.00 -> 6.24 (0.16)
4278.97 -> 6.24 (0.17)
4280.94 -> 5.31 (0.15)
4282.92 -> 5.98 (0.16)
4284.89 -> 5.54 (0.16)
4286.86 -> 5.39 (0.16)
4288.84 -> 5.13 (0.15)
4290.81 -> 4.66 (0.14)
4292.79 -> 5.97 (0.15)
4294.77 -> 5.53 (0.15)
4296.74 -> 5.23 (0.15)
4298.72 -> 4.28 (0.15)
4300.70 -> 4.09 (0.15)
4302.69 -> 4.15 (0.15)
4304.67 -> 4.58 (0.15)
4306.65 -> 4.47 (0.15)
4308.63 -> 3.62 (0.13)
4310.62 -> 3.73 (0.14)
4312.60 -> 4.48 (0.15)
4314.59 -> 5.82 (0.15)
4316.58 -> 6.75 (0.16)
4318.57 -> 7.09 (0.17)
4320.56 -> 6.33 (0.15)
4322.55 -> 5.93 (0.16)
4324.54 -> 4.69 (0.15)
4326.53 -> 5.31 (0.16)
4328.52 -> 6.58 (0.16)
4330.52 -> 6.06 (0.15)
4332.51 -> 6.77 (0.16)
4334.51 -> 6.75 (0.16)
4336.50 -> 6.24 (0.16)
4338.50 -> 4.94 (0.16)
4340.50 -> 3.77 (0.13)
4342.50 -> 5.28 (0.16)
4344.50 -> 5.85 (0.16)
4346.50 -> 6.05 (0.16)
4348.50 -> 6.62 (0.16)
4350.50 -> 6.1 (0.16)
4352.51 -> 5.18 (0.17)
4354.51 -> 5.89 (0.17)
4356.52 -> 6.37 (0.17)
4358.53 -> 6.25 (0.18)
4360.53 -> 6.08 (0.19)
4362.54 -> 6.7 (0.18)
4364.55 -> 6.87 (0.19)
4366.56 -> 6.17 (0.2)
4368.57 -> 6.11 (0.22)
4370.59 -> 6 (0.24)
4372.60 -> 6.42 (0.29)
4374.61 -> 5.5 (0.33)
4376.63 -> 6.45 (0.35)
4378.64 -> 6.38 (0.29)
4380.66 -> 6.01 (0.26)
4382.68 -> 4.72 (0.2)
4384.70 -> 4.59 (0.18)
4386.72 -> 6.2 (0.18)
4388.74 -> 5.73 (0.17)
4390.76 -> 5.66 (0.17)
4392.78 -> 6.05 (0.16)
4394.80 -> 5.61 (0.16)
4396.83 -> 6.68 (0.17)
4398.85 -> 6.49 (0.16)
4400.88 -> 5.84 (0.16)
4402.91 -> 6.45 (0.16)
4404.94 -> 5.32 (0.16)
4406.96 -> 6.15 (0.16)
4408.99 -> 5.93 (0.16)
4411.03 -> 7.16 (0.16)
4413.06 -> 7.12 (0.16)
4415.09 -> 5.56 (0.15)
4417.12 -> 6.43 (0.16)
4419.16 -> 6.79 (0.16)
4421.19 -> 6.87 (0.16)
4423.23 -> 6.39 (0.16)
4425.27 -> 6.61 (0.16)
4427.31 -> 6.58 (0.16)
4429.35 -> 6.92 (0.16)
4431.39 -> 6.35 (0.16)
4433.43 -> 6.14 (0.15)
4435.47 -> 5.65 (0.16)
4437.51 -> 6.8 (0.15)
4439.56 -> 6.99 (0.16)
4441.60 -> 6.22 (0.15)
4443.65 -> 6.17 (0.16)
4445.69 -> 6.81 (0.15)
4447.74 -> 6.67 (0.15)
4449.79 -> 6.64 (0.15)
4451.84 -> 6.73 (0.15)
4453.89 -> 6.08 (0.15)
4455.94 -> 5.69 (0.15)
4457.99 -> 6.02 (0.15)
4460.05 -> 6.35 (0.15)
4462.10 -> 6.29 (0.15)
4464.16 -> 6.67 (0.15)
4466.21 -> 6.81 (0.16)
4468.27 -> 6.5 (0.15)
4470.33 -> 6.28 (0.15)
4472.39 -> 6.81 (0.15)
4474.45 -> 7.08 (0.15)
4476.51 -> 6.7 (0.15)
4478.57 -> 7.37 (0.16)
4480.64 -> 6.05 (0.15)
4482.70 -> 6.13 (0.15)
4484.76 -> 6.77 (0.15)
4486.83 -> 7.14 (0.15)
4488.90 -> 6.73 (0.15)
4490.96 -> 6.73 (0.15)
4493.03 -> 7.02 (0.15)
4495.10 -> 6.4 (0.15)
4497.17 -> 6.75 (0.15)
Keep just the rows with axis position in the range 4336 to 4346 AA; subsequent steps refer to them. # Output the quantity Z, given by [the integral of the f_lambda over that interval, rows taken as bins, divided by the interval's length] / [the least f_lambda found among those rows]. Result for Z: 1.38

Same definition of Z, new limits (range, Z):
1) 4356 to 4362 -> 1.03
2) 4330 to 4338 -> 1.05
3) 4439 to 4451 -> 1.07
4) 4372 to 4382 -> 1.11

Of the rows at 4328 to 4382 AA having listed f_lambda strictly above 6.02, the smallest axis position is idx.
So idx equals 4328.52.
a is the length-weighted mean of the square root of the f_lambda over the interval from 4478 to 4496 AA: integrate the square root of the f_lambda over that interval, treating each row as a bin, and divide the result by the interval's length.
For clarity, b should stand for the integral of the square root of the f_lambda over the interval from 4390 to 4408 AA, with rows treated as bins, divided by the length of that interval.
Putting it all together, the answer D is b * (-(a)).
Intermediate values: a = 2.59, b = 2.46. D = -6.35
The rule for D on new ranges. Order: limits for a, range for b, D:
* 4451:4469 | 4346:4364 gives -6.24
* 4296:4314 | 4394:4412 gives -5.15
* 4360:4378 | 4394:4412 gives -6.21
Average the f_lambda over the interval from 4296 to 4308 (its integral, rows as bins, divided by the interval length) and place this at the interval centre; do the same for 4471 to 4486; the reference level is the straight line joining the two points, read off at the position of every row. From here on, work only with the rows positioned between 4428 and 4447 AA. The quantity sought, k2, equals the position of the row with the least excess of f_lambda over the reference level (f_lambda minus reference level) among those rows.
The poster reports 4435.47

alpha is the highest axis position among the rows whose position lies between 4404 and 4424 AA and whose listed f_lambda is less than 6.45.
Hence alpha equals 4423.23 AA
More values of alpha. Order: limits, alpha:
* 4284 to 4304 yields 4302.69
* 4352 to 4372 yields 4370.59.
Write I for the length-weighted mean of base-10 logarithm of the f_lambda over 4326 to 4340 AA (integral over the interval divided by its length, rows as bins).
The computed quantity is 0.78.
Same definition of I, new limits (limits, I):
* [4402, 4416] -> 0.79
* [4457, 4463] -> 0.79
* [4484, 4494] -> 0.84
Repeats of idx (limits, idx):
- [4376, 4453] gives 4376.63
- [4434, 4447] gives 4437.51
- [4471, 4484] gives 4472.39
